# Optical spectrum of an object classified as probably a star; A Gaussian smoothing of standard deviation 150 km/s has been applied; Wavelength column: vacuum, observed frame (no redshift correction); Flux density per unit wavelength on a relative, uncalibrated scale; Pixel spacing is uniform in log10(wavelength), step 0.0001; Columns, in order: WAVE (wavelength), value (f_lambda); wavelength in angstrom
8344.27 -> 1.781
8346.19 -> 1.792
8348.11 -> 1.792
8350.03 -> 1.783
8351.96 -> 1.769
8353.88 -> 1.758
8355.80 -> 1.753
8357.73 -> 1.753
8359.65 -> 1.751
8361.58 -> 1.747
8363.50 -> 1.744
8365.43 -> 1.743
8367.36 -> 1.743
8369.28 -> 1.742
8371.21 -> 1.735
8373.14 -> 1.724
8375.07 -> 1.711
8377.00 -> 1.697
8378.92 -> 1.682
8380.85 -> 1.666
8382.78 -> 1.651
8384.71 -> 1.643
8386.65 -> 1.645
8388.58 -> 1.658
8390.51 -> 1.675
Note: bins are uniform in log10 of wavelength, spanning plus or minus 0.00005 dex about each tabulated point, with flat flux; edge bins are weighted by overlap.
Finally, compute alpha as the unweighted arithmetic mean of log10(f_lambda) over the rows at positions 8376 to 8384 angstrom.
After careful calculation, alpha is 0.224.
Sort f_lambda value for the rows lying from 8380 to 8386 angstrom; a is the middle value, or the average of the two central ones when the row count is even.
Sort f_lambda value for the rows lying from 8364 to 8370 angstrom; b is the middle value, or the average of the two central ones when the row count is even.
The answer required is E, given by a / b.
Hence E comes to 0.95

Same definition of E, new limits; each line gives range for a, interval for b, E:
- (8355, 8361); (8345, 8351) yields 0.98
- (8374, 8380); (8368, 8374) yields 0.98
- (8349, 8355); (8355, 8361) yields 1.01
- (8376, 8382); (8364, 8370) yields 0.97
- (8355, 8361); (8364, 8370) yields 1.01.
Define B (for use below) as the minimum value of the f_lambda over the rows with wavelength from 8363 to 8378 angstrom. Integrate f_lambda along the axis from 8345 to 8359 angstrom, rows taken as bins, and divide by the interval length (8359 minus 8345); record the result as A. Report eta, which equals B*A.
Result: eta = 3.01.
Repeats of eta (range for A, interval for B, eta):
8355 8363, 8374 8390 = 2.88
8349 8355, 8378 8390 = 2.91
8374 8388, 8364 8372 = 2.90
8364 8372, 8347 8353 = 3.08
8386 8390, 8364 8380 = 2.79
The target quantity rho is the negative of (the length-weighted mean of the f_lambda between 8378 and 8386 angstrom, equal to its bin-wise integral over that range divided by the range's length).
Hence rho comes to -1.66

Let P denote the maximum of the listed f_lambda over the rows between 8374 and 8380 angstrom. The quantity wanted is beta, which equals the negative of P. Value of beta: -1.71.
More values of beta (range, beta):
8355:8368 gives -1.75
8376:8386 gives -1.70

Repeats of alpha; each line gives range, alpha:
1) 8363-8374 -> 0.240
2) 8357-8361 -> 0.244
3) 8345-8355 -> 0.250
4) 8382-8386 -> 0.217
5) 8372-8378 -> 0.233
